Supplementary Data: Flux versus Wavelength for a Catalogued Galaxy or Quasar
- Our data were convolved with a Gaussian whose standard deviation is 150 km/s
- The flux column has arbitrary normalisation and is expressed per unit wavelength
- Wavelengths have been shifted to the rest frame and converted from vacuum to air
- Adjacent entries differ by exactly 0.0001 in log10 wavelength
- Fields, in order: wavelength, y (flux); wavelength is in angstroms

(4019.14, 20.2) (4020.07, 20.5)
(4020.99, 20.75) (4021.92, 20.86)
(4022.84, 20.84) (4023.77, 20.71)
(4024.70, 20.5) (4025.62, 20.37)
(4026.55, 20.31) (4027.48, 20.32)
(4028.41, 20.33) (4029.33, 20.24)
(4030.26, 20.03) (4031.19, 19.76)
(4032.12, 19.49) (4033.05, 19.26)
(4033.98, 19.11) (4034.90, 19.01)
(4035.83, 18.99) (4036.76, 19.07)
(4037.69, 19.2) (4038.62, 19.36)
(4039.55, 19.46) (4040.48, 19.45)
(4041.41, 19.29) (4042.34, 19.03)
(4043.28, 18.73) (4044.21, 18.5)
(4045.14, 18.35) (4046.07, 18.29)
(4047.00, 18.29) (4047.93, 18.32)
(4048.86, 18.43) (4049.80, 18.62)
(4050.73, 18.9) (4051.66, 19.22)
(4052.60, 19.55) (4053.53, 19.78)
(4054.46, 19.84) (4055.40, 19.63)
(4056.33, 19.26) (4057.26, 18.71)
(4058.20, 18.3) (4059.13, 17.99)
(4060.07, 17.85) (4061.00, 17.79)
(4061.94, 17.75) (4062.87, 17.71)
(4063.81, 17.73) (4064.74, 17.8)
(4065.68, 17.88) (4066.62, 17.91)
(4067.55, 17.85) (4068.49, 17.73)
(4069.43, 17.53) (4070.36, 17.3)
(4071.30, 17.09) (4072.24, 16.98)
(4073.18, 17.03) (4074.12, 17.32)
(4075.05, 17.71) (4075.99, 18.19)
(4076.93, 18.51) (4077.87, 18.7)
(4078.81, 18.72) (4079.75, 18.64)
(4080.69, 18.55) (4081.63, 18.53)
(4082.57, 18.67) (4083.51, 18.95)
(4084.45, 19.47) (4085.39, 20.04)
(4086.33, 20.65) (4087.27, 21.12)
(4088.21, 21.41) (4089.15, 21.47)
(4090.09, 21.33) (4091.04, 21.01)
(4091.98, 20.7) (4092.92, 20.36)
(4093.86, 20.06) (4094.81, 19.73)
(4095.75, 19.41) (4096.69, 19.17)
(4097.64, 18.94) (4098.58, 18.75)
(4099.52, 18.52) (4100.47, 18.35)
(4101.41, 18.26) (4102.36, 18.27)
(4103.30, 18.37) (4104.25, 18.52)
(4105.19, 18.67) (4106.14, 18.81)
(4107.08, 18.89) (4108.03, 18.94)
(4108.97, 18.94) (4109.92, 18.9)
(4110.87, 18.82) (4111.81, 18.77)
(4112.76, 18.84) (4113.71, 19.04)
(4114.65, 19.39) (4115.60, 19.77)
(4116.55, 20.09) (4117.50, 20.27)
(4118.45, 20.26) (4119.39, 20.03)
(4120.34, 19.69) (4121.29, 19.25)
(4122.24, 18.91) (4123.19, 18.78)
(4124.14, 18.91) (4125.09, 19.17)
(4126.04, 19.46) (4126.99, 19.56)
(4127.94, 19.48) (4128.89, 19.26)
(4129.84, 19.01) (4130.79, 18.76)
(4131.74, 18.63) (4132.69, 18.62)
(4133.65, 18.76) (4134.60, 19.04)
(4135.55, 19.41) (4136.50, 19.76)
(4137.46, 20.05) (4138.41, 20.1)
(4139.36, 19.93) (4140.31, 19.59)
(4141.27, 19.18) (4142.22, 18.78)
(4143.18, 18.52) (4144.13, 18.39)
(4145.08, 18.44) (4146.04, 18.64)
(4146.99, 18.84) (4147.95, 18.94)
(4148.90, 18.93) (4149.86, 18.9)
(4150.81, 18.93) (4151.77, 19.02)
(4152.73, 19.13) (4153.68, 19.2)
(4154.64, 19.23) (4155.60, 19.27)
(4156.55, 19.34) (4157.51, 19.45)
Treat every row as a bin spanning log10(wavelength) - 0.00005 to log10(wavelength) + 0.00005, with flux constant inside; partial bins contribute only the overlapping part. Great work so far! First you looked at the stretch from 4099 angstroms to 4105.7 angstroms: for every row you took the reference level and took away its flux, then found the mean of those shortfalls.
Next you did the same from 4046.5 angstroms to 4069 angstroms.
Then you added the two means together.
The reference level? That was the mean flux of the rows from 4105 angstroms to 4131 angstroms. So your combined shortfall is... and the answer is 1.6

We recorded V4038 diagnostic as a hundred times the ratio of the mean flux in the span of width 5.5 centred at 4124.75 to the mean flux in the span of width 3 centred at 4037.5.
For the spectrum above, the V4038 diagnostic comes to 100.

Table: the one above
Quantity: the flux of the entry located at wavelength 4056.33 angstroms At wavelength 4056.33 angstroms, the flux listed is 19.26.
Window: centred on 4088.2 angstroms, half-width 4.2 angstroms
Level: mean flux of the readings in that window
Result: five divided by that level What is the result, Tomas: 0.240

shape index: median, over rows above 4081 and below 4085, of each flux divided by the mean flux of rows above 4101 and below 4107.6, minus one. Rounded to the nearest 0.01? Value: 0.01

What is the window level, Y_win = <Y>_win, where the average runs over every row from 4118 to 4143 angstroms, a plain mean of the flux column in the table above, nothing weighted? 19.3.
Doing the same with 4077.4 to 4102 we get 19.6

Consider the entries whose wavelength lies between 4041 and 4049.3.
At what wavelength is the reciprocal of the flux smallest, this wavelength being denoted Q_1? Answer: 4041.41 angstroms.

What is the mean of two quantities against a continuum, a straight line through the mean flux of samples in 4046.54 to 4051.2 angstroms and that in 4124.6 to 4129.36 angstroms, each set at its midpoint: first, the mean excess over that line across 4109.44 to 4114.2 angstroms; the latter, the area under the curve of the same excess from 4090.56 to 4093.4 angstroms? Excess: 2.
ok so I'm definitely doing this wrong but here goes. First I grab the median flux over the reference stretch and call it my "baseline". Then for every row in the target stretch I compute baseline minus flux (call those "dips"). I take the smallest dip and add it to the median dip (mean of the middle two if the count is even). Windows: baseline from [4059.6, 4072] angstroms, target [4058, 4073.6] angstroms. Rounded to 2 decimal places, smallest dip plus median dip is -0.55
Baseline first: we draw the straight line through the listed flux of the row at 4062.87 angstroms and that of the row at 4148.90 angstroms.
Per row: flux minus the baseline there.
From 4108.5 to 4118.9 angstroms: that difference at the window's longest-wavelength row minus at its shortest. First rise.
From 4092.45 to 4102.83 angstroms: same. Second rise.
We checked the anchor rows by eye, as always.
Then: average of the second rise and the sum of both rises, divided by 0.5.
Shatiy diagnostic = -3.3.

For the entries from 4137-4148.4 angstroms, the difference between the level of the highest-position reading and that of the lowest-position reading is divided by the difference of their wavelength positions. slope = -0.11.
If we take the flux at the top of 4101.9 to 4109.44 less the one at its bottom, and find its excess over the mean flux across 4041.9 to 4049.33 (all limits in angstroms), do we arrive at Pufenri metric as -17.8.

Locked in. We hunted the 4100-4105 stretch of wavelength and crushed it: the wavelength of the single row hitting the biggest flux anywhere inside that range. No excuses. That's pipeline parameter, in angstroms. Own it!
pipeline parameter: 4104.25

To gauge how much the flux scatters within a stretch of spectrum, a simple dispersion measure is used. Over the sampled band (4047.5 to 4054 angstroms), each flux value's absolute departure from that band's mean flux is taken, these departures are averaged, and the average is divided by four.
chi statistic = 0.116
